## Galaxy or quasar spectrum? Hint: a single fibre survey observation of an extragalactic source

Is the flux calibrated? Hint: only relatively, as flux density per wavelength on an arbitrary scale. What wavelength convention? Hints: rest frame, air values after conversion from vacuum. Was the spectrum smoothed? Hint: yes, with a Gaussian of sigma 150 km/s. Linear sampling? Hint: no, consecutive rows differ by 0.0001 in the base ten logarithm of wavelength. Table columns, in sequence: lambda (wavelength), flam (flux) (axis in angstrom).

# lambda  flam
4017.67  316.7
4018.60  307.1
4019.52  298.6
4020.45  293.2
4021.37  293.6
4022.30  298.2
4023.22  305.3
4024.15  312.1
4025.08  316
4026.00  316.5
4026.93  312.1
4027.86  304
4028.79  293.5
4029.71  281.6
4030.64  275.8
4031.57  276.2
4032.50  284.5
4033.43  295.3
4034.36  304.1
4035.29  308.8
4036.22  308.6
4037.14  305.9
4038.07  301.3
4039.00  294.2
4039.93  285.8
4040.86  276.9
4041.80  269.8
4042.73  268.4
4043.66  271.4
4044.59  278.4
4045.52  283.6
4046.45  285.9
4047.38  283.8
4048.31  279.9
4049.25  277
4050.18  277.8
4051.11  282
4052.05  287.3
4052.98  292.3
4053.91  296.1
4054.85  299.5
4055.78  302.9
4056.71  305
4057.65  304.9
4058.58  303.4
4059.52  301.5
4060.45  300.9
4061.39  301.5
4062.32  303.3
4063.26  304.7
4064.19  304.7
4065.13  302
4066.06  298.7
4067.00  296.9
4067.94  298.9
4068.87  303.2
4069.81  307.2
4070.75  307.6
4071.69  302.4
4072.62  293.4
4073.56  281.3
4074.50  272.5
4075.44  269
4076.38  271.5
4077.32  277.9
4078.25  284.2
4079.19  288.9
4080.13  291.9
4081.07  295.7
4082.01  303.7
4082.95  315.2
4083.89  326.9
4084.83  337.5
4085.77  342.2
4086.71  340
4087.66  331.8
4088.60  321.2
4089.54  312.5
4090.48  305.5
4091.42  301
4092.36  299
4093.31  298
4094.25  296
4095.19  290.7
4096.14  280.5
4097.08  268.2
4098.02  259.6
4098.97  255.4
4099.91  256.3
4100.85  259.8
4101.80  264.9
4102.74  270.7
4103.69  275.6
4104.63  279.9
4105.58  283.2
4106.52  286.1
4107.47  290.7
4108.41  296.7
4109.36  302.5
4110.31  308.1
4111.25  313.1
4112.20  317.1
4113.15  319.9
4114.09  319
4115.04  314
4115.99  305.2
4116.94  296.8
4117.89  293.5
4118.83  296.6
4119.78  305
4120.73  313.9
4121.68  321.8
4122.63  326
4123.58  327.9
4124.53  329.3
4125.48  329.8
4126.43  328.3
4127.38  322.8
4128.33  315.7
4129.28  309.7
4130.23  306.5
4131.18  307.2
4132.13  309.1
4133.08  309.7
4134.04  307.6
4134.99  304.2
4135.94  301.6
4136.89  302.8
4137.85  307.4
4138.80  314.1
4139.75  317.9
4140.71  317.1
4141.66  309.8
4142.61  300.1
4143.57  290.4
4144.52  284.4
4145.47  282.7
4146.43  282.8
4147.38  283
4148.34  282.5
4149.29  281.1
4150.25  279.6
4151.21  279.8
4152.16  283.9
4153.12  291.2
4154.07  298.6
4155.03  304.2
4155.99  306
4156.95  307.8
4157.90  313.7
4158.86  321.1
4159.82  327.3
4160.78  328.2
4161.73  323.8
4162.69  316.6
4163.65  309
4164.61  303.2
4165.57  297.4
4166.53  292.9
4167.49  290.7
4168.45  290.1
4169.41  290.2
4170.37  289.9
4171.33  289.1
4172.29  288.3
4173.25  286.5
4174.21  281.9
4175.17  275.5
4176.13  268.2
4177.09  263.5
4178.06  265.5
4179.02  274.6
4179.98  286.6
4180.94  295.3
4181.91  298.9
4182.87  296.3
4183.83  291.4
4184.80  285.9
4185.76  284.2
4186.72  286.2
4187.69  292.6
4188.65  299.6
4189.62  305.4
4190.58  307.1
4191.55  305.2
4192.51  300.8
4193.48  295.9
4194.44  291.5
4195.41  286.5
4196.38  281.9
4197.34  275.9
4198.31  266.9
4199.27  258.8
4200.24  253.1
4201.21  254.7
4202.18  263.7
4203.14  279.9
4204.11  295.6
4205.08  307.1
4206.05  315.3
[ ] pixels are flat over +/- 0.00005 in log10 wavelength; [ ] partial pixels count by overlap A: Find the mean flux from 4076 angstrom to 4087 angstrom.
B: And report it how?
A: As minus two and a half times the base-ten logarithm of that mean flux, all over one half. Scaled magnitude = -12.4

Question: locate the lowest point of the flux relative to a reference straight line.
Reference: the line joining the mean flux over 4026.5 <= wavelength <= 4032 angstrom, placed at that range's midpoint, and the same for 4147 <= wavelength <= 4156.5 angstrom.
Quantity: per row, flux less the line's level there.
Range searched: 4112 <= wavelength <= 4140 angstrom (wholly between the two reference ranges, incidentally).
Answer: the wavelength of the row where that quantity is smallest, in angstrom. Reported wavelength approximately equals 4117.89 angstrom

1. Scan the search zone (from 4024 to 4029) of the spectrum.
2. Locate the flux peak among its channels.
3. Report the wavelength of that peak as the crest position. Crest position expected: 4026.00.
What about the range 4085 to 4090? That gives 4085.77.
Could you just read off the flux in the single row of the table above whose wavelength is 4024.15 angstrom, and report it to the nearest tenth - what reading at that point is 312.1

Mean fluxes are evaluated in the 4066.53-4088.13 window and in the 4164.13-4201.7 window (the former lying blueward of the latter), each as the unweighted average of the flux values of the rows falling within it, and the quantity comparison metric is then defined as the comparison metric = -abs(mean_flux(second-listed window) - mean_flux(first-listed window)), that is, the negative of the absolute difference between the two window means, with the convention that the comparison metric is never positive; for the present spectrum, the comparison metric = -16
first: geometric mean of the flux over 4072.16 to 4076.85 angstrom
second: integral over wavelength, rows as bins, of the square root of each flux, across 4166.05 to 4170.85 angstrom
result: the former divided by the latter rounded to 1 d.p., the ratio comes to 3.4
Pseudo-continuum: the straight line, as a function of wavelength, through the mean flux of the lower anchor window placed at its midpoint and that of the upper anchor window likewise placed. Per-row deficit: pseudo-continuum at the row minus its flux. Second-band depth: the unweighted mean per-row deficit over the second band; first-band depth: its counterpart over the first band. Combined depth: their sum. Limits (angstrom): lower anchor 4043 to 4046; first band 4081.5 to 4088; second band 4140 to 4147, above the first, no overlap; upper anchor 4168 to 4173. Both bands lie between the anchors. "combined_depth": -55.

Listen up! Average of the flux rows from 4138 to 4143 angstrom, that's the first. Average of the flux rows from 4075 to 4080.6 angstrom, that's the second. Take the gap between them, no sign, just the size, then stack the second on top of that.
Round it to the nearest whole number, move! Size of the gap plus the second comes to 312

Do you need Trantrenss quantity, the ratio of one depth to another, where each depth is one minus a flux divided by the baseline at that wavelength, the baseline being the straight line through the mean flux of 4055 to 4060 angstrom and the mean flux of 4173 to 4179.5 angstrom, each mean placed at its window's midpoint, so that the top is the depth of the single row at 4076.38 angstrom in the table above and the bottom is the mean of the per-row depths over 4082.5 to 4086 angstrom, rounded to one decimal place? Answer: -0.8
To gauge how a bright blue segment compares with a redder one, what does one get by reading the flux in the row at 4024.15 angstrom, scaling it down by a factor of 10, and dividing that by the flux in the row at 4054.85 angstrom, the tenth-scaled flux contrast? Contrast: 0.104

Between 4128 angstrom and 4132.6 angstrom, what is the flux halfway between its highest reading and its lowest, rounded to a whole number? 311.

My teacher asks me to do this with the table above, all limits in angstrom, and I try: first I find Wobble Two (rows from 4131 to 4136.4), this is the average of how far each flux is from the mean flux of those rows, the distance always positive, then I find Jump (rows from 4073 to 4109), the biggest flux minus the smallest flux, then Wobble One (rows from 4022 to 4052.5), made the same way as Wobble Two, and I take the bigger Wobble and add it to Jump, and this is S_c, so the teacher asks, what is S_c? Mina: 100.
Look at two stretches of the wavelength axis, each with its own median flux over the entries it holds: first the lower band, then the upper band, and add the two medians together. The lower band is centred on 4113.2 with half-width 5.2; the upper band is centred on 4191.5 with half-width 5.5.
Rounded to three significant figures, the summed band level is 604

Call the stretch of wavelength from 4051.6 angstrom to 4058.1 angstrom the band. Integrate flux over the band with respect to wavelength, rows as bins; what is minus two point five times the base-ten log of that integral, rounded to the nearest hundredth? -8.22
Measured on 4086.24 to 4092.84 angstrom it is -8.30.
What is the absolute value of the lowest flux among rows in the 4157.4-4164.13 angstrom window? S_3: 309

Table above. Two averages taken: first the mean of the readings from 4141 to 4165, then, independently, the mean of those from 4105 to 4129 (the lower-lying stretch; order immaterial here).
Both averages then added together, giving 610.2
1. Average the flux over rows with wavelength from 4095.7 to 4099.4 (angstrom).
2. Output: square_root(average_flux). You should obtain 16.3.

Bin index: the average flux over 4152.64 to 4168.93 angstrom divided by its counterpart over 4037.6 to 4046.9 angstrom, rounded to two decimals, 1.09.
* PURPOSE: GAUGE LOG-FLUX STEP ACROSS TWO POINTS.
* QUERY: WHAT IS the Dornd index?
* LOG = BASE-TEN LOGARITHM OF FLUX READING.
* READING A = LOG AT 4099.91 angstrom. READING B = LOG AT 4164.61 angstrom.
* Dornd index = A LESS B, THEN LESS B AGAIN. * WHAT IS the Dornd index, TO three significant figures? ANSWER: -2.55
